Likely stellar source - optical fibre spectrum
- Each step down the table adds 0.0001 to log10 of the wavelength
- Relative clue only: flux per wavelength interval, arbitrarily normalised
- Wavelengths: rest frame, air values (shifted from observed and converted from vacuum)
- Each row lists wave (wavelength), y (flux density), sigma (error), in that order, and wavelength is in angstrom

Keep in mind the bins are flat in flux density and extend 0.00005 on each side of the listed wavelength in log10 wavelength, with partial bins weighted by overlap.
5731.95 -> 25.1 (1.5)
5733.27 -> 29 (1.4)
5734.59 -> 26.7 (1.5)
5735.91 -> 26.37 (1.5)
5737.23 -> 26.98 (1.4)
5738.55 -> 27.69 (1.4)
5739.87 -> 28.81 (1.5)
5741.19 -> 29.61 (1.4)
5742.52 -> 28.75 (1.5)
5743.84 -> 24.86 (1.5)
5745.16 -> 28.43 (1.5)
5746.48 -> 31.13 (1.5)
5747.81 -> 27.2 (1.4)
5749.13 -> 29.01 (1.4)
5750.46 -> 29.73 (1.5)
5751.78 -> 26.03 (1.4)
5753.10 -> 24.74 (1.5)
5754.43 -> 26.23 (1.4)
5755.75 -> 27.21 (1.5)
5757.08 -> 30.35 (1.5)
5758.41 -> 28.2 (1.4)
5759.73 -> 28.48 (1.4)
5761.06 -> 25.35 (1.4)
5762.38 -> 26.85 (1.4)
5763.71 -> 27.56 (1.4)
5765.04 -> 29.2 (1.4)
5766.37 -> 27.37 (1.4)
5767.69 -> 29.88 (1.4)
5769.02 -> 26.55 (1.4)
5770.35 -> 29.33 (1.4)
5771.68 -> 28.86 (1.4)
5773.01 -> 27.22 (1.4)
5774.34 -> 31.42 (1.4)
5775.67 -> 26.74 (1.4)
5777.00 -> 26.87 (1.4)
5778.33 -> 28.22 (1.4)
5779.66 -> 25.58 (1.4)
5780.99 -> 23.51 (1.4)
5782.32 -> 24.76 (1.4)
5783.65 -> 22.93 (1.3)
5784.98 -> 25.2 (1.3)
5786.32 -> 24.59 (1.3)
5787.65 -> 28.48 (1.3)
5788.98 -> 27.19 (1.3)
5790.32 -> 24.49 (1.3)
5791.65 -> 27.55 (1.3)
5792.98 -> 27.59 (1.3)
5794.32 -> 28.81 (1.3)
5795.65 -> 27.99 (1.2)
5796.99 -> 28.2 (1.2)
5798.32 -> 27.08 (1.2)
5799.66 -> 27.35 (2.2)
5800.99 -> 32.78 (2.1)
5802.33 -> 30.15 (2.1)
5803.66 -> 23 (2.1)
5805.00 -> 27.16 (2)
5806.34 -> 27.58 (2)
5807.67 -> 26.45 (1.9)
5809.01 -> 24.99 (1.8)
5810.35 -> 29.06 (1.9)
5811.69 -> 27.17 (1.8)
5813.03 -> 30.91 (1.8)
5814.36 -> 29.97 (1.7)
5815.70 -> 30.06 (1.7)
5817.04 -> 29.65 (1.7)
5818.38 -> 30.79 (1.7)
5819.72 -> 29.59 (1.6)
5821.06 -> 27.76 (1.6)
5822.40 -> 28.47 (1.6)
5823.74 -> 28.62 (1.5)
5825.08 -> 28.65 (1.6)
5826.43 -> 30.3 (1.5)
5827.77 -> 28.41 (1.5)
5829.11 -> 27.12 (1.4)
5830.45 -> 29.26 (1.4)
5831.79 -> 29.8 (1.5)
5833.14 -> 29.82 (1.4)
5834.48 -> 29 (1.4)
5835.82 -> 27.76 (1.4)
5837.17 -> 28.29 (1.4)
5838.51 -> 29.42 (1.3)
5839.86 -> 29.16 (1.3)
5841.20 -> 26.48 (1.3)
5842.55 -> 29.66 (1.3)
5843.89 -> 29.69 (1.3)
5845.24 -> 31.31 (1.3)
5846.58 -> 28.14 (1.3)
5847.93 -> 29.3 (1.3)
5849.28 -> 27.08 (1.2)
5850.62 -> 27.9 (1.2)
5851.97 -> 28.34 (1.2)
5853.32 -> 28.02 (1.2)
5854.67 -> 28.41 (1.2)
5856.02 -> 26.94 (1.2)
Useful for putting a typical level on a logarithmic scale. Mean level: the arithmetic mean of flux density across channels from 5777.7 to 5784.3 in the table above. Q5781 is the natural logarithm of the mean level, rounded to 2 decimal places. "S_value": 3.22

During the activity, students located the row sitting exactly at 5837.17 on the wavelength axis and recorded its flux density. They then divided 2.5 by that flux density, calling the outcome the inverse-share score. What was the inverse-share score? 0.088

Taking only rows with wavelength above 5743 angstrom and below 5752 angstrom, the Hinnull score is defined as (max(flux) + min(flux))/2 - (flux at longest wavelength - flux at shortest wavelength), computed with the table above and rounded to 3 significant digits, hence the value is 26.8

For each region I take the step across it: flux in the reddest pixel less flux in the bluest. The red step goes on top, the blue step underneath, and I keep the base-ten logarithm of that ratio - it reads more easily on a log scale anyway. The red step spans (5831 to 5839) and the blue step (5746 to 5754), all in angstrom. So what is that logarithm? -1.2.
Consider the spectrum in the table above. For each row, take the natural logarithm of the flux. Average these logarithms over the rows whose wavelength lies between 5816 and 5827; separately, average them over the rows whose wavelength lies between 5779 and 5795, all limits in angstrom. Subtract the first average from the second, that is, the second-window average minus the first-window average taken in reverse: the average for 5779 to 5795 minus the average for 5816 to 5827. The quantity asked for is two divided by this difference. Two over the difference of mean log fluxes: -16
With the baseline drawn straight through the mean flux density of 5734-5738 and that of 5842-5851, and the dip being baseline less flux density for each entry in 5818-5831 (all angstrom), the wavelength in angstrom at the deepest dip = 5829.11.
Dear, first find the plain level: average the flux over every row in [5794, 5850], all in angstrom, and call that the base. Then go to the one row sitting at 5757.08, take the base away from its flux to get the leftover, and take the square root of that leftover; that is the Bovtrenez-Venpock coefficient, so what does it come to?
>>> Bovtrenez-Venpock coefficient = 1.31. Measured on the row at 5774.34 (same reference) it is 1.67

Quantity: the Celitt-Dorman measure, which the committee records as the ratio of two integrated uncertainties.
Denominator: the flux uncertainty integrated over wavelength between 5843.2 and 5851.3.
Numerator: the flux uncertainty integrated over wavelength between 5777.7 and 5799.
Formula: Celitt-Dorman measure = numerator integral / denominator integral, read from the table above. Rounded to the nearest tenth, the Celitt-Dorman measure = 2.7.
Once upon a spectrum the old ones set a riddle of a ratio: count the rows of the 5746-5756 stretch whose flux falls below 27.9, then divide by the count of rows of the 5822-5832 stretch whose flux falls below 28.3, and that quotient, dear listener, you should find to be 5.0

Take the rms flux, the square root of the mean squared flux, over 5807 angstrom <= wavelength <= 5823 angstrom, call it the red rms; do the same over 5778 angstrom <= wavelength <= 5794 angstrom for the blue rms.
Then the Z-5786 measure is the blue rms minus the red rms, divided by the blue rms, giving -0.11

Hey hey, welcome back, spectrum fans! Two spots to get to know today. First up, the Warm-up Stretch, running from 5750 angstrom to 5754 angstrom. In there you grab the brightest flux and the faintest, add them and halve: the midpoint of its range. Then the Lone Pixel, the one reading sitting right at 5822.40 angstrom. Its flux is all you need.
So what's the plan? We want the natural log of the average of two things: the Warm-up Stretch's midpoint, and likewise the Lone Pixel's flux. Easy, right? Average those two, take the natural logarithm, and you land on 3.327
